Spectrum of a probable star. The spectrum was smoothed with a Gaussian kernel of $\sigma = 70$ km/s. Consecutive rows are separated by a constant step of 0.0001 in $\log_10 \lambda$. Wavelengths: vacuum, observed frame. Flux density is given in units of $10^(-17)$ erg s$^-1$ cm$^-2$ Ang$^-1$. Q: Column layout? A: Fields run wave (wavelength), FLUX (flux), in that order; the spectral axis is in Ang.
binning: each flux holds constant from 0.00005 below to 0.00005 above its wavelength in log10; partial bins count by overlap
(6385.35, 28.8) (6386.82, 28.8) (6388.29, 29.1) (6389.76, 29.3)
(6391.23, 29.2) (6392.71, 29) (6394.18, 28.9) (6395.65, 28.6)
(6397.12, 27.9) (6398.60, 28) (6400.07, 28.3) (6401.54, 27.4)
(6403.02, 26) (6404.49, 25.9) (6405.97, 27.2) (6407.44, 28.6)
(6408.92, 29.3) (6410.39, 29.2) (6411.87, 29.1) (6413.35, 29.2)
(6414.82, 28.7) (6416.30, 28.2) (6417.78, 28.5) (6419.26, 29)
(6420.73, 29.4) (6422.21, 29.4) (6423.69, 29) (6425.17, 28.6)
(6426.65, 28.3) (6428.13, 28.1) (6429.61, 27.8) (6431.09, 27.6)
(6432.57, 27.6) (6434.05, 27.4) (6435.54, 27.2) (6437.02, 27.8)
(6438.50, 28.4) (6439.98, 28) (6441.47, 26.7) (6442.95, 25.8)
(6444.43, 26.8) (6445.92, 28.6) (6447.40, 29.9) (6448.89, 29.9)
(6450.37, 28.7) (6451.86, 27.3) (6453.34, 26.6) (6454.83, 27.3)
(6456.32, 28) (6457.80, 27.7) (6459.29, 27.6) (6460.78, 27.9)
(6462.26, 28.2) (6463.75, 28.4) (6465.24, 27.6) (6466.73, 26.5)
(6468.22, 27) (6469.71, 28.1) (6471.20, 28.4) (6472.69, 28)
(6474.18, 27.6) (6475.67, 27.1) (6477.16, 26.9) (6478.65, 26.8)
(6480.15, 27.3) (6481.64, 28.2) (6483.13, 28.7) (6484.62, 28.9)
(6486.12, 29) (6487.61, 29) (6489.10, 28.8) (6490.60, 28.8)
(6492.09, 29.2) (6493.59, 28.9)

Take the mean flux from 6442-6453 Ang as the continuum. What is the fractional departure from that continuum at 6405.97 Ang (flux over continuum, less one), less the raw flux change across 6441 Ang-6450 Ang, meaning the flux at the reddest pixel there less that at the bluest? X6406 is -3.2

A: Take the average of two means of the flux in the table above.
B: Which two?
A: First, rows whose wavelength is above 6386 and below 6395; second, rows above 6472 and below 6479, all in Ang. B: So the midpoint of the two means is 28.2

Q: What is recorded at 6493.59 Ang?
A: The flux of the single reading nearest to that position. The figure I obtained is 28.9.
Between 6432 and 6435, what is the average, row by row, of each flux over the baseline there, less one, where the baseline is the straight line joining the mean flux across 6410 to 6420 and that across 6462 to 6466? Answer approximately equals -0.037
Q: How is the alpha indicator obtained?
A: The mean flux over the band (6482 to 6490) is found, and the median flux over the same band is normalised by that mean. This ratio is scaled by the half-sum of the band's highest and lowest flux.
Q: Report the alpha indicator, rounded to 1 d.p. 28.9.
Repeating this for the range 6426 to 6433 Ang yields 27.9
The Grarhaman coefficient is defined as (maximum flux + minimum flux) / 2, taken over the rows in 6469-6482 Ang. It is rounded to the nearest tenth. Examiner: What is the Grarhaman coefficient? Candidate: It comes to 27.6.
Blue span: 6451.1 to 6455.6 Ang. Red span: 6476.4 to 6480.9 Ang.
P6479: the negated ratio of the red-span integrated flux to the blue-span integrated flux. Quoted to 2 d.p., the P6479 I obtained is -1.00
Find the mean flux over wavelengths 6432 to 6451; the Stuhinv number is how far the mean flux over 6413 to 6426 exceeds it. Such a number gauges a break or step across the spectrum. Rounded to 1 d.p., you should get 1.0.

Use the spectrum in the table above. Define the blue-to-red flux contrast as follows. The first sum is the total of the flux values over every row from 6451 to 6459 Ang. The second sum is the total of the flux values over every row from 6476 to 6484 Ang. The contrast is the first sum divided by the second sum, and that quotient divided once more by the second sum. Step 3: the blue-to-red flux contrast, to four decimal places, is 0.0072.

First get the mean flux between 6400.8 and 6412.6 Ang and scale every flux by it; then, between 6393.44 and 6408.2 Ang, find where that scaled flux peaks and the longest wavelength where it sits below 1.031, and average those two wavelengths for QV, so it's 6400.8 Ang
